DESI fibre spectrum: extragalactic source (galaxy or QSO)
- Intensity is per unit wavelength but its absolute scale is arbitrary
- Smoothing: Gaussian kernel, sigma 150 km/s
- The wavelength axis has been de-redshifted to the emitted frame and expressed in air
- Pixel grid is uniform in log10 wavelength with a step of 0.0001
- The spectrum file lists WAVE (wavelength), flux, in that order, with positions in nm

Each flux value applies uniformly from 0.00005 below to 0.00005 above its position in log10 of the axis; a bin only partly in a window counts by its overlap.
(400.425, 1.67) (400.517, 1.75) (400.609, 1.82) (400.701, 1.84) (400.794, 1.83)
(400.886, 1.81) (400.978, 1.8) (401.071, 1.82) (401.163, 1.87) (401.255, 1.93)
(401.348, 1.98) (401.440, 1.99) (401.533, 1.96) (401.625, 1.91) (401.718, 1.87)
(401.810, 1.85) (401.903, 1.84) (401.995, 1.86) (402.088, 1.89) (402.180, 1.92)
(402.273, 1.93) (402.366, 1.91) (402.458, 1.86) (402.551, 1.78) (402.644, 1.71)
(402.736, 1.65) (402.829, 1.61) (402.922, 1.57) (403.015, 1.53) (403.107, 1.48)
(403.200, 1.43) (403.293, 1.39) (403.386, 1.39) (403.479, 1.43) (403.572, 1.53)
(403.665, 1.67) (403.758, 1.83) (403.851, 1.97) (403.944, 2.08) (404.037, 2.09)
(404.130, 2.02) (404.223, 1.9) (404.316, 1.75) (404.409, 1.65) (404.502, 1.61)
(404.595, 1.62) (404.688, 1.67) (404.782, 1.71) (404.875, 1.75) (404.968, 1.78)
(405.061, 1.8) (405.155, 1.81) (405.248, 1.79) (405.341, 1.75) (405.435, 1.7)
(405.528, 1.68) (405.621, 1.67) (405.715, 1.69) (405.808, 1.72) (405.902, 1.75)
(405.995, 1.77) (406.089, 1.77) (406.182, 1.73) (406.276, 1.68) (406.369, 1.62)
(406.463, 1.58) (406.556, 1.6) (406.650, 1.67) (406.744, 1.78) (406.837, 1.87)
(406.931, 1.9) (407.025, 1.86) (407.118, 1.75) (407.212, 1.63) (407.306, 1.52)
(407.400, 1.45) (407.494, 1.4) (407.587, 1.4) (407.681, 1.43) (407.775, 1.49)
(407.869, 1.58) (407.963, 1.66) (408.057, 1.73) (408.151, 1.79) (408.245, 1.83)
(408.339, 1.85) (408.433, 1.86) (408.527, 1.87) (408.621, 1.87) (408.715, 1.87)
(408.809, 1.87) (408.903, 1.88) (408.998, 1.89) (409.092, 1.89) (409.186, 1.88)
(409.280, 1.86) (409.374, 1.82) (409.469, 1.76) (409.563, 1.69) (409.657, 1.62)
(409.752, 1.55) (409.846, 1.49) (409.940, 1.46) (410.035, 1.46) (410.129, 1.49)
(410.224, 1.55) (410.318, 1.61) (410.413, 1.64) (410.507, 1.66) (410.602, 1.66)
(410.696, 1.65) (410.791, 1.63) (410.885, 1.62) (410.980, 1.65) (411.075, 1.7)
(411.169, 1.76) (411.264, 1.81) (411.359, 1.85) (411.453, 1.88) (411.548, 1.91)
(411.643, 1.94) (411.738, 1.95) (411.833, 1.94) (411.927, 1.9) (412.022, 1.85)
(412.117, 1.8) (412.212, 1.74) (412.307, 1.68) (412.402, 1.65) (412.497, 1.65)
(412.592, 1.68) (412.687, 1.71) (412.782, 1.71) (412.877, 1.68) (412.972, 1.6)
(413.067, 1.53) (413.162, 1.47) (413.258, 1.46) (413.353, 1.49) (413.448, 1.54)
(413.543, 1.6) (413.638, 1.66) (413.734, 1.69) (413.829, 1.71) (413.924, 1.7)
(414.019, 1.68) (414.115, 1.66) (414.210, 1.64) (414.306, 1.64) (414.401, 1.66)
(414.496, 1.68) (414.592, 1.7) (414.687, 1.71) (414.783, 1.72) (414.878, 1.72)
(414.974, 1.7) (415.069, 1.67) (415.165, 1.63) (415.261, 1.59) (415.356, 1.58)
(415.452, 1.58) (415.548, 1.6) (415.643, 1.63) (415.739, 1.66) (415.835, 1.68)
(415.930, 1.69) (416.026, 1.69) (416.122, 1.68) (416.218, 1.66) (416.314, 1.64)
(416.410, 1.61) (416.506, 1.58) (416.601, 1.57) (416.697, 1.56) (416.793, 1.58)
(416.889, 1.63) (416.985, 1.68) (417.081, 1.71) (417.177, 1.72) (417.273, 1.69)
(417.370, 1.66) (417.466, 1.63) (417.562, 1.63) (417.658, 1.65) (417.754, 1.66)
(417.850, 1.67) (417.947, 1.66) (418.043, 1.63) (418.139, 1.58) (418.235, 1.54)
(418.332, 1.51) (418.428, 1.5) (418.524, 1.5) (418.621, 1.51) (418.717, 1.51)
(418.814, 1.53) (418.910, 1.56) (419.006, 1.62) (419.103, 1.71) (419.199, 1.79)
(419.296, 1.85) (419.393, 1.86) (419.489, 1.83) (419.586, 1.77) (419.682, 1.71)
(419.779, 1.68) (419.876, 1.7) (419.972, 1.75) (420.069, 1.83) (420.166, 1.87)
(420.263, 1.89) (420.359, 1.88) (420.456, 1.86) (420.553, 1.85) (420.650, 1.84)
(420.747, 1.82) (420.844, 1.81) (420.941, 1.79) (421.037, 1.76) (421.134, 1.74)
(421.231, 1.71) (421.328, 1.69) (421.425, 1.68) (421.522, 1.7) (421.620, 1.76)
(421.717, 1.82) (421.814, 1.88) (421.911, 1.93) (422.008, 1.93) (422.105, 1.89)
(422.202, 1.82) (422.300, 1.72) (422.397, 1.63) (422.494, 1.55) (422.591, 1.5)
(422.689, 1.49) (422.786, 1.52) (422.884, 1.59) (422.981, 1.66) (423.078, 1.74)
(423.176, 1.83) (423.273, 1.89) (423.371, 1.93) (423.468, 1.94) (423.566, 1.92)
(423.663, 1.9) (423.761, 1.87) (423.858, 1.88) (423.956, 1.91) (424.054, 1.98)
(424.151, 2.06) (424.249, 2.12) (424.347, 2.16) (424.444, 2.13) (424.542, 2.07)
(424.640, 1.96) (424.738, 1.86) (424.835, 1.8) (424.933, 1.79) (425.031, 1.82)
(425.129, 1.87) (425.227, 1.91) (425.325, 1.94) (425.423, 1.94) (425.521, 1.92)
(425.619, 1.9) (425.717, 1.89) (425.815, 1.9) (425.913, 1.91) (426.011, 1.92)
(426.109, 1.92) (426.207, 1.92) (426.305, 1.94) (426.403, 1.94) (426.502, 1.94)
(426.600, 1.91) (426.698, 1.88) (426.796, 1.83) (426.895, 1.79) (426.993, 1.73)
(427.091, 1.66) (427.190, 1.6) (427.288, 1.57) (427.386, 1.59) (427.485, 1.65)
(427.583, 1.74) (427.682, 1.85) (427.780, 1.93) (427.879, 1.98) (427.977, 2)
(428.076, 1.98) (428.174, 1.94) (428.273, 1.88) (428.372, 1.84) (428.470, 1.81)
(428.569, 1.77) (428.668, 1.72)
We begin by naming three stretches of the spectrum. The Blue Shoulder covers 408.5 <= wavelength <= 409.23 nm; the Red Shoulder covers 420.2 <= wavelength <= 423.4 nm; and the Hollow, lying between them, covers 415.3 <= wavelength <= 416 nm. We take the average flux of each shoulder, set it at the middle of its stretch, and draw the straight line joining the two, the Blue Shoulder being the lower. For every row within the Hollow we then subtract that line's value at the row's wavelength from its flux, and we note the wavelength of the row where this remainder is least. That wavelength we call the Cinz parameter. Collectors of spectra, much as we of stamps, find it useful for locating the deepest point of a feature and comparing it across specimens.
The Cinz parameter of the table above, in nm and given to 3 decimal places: 415.356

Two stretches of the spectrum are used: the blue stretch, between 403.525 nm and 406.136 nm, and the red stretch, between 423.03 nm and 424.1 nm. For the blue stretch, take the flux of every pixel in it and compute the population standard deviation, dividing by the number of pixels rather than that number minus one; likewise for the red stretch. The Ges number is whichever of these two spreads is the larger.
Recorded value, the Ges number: 0.13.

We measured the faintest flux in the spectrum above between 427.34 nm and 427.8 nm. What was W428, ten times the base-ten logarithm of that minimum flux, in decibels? 2.0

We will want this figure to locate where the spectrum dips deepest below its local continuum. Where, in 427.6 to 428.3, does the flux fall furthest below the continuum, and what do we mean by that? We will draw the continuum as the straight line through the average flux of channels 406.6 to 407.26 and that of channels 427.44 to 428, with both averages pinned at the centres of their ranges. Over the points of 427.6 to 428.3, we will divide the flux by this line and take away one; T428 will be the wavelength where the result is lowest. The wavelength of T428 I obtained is 427.682 nm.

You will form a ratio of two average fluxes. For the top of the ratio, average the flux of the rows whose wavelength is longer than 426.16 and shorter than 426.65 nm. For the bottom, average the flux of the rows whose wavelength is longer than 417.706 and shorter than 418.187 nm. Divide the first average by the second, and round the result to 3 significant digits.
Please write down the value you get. 1.18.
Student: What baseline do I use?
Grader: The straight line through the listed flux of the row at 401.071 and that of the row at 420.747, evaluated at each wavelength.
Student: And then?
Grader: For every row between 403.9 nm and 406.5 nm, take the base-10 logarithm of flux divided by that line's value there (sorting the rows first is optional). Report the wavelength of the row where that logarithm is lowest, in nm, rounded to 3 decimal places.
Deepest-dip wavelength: 406.463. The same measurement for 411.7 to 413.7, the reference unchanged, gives 413.258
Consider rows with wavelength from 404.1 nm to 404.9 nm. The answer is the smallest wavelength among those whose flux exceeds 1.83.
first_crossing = 404.130 nm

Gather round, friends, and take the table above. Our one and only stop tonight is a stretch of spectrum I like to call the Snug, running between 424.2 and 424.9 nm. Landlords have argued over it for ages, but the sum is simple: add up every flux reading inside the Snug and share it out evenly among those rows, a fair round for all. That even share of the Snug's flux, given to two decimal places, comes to 2.01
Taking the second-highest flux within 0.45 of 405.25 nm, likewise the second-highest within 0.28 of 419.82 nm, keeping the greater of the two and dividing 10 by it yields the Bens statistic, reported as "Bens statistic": 5.56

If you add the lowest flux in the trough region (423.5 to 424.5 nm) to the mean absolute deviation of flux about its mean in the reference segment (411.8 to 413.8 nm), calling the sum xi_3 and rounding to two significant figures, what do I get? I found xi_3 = 2.0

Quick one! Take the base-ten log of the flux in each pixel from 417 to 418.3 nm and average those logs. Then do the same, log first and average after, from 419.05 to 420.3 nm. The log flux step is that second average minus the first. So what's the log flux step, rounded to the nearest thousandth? 0.035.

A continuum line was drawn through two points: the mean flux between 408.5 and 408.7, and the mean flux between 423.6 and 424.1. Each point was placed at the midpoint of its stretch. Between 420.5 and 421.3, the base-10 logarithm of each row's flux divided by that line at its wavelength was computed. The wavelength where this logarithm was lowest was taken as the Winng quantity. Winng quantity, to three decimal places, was 421.231 nm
